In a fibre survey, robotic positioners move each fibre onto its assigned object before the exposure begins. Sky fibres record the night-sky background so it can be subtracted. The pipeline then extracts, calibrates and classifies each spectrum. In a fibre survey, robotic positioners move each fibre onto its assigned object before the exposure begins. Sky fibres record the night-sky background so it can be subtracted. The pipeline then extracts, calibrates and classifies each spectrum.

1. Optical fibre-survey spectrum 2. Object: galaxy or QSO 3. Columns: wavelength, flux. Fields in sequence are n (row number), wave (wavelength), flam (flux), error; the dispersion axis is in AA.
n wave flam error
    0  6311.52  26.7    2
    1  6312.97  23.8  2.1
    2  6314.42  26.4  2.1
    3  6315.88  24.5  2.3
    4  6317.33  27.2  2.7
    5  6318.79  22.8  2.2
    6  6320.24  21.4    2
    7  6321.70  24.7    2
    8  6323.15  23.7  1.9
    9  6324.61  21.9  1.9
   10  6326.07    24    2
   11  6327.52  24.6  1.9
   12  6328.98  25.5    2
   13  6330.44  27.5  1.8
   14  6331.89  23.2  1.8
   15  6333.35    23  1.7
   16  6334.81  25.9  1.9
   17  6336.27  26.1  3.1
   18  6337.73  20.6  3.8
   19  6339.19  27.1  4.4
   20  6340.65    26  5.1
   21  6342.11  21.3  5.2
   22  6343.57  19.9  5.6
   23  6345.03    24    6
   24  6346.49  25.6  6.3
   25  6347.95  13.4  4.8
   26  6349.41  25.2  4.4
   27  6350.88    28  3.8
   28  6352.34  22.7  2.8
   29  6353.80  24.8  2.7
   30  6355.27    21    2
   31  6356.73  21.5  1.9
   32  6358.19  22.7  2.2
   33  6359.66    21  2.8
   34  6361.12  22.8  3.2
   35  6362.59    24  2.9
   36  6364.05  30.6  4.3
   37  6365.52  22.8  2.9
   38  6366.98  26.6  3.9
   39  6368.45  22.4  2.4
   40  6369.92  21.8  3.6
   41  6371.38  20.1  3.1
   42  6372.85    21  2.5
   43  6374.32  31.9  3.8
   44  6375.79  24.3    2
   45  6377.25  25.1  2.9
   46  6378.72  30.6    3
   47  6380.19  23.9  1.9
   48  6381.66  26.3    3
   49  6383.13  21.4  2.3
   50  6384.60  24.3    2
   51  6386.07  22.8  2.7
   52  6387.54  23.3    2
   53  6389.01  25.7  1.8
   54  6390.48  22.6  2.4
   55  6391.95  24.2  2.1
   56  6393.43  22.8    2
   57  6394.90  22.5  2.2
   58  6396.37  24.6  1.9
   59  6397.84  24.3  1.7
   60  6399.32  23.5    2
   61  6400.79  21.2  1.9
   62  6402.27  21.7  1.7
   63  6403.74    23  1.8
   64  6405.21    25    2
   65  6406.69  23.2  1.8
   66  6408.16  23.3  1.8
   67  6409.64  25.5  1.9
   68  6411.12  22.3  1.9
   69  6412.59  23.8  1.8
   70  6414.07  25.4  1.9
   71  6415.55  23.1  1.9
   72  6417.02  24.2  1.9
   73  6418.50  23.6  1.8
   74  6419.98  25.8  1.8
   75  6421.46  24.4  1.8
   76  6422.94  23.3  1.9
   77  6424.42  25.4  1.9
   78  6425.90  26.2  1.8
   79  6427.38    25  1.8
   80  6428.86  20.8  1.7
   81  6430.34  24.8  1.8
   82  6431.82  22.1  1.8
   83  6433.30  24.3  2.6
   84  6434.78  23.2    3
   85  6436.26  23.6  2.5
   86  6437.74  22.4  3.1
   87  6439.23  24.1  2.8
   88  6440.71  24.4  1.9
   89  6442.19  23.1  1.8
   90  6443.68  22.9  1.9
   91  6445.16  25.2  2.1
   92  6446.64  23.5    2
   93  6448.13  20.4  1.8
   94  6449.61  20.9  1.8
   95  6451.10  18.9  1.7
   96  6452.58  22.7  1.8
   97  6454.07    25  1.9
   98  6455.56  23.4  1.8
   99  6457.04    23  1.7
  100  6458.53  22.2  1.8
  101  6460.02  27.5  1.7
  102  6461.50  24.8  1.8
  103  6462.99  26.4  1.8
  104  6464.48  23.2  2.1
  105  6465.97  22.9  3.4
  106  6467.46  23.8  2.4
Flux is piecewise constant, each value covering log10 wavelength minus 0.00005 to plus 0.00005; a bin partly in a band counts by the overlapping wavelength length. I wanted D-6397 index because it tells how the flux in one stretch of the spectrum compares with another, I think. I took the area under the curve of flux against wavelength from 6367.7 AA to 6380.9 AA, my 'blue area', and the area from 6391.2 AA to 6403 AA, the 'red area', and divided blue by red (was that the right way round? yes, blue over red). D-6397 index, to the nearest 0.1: 1.2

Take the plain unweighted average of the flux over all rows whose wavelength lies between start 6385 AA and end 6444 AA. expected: 23.7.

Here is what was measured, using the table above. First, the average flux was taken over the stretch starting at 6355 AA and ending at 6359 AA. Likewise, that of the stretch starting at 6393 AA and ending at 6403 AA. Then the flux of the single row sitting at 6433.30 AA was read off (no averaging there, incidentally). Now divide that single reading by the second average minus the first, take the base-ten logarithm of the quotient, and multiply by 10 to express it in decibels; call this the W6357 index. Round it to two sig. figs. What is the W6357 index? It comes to 13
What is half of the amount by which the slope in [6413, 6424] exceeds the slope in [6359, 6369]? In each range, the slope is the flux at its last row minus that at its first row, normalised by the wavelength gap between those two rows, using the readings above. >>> -0.20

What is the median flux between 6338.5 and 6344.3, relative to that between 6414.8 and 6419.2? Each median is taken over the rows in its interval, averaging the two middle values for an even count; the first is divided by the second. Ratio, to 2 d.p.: 1.00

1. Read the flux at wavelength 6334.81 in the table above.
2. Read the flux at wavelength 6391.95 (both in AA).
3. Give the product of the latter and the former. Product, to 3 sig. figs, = 627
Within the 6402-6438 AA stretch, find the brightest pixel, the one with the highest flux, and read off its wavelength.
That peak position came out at 6425.90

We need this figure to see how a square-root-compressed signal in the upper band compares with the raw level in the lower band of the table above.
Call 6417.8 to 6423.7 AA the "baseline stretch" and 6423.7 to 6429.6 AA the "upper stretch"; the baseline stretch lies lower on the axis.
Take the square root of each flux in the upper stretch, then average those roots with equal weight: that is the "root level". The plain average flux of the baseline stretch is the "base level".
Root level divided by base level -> 0.203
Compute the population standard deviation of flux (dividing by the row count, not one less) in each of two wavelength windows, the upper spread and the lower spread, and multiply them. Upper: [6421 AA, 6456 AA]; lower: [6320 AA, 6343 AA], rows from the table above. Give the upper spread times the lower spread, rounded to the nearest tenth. 3.6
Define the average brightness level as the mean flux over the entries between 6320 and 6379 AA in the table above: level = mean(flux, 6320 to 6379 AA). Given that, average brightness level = 23.9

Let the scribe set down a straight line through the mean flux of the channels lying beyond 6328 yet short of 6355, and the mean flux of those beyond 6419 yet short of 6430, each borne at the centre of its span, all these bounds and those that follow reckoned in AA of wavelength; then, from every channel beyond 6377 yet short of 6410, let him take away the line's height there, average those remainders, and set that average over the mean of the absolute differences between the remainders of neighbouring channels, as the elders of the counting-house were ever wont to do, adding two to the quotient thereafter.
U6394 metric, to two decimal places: 1.87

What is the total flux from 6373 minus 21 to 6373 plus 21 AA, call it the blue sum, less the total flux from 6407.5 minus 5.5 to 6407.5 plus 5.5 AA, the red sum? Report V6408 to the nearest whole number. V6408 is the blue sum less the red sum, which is 507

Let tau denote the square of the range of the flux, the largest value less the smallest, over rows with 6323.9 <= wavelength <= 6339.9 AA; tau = 48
